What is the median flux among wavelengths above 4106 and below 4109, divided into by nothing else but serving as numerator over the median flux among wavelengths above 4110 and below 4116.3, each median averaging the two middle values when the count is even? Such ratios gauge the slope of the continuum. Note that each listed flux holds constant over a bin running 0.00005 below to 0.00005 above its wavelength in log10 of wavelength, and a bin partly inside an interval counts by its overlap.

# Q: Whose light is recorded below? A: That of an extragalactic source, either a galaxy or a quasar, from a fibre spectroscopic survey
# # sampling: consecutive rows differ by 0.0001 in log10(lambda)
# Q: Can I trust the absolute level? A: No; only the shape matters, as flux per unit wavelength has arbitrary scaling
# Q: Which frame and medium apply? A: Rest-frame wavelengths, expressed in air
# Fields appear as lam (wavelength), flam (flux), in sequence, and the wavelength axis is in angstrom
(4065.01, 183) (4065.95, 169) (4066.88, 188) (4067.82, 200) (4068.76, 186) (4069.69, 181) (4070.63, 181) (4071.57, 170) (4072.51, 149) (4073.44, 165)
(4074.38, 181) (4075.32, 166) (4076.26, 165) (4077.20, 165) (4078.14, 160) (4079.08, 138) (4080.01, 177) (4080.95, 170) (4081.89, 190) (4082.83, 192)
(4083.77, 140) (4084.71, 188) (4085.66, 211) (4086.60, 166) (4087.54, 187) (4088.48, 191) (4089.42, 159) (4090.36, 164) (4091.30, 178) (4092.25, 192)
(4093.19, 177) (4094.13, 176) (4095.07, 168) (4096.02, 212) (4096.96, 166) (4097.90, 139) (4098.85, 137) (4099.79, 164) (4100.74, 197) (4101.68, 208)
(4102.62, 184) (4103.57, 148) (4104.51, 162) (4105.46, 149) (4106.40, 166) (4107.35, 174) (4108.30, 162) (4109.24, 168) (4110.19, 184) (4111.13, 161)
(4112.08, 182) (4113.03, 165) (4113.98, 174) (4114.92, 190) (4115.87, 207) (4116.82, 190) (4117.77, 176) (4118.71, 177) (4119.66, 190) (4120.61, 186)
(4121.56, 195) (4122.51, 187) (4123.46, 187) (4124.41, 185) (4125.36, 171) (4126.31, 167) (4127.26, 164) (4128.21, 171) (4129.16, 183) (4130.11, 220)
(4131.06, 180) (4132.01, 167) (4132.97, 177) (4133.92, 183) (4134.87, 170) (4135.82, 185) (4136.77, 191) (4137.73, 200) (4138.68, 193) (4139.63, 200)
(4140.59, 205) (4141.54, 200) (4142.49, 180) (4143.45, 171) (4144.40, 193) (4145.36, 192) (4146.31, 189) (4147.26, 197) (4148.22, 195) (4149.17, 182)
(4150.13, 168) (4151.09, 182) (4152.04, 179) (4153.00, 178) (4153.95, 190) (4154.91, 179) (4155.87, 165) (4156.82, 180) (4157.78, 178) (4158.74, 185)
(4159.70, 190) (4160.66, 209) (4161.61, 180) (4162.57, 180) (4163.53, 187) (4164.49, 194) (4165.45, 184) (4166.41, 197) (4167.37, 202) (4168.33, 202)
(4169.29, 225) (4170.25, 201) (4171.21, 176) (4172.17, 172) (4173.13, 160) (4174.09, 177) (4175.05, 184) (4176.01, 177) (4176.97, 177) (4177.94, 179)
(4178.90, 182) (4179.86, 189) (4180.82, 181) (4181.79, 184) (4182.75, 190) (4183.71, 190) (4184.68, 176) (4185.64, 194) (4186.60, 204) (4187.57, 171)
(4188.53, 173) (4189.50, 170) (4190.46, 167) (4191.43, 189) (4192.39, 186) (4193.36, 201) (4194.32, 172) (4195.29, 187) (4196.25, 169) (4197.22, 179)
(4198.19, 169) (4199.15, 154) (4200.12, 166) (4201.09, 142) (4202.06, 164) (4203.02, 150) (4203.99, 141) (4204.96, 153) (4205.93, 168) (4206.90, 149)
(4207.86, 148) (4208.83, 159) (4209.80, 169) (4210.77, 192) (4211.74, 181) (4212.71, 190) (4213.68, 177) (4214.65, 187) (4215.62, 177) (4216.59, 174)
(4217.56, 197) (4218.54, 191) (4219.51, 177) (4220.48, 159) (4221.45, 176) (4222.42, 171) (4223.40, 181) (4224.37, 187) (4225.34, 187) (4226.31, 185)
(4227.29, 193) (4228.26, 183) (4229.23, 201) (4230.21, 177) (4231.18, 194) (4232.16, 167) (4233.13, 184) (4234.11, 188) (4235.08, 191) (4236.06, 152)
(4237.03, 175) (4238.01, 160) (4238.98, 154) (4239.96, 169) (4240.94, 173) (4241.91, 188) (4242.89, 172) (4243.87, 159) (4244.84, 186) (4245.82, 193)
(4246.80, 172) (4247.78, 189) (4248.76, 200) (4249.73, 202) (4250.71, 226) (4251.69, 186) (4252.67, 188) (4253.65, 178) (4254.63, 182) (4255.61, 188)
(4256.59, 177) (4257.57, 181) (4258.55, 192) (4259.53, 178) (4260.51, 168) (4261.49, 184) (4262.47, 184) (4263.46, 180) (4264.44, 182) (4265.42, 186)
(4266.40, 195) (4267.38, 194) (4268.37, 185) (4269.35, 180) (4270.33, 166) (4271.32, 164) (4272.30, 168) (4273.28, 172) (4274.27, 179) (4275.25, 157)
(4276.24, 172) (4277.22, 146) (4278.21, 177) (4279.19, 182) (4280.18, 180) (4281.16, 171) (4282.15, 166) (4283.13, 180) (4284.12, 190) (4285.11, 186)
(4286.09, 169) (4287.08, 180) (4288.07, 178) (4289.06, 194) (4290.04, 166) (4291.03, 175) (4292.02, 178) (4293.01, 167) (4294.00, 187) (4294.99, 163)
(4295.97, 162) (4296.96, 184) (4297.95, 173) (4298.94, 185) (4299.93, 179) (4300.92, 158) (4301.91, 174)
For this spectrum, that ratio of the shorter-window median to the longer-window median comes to 0.91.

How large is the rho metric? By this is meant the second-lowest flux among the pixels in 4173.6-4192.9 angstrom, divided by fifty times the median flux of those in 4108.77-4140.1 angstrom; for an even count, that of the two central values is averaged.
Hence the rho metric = 0.0186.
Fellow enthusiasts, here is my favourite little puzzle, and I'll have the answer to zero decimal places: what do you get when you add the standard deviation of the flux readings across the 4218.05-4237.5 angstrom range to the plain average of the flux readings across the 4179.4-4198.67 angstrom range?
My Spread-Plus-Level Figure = 194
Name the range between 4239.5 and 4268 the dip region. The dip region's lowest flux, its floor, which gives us 159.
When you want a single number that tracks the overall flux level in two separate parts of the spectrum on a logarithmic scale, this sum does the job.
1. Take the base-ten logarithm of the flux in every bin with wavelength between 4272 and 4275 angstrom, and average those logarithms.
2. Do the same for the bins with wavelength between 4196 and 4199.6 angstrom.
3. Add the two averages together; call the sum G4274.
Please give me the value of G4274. 4.46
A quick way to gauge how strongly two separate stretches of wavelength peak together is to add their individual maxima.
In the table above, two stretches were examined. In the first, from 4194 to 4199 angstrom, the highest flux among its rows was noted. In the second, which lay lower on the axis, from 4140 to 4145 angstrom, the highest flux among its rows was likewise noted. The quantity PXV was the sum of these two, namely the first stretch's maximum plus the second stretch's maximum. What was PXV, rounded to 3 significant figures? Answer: 392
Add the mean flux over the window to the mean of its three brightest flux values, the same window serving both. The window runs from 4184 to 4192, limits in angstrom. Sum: 376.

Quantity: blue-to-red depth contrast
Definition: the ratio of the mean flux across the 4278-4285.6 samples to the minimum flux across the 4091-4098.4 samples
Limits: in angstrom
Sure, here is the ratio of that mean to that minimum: 1.29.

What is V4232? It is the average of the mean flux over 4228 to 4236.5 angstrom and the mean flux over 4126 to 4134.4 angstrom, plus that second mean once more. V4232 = 360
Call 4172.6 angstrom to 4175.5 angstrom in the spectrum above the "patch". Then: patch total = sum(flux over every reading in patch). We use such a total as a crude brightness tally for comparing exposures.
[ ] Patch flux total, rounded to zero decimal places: 521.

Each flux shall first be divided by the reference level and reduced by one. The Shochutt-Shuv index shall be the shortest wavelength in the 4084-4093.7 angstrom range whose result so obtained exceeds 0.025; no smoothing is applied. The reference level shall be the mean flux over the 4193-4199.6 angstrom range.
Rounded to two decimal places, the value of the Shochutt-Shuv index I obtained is 4084.71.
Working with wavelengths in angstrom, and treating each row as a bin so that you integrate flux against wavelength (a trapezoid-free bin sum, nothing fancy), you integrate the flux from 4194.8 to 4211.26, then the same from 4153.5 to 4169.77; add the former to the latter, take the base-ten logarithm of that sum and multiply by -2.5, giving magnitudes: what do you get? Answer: -9.40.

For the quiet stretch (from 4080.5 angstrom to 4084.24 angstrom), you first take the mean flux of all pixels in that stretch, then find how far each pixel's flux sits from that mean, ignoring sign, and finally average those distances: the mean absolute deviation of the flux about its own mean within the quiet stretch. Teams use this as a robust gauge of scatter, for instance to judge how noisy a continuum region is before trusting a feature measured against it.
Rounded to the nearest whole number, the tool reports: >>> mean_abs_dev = 18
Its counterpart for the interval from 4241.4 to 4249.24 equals 11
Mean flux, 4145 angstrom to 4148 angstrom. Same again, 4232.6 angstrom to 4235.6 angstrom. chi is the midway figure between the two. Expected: 190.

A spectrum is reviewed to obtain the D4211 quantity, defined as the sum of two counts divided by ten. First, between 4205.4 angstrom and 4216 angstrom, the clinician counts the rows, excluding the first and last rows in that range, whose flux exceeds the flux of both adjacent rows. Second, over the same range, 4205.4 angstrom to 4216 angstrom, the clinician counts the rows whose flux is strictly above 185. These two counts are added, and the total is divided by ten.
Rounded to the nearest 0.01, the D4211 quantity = 0.60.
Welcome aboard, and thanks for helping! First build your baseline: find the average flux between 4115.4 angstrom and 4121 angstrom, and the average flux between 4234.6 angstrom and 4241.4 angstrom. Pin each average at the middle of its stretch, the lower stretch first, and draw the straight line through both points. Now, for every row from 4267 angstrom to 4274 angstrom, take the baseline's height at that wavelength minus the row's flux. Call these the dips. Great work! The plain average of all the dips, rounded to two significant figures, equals -13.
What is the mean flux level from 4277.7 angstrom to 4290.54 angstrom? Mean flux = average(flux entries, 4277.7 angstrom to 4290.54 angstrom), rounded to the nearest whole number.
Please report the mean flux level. 178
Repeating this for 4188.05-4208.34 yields 167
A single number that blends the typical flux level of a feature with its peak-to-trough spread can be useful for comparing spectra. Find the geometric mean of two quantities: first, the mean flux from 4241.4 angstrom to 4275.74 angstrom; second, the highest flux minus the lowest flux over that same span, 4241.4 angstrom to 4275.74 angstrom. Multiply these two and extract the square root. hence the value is 112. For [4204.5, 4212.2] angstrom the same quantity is 85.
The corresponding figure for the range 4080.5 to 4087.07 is 113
